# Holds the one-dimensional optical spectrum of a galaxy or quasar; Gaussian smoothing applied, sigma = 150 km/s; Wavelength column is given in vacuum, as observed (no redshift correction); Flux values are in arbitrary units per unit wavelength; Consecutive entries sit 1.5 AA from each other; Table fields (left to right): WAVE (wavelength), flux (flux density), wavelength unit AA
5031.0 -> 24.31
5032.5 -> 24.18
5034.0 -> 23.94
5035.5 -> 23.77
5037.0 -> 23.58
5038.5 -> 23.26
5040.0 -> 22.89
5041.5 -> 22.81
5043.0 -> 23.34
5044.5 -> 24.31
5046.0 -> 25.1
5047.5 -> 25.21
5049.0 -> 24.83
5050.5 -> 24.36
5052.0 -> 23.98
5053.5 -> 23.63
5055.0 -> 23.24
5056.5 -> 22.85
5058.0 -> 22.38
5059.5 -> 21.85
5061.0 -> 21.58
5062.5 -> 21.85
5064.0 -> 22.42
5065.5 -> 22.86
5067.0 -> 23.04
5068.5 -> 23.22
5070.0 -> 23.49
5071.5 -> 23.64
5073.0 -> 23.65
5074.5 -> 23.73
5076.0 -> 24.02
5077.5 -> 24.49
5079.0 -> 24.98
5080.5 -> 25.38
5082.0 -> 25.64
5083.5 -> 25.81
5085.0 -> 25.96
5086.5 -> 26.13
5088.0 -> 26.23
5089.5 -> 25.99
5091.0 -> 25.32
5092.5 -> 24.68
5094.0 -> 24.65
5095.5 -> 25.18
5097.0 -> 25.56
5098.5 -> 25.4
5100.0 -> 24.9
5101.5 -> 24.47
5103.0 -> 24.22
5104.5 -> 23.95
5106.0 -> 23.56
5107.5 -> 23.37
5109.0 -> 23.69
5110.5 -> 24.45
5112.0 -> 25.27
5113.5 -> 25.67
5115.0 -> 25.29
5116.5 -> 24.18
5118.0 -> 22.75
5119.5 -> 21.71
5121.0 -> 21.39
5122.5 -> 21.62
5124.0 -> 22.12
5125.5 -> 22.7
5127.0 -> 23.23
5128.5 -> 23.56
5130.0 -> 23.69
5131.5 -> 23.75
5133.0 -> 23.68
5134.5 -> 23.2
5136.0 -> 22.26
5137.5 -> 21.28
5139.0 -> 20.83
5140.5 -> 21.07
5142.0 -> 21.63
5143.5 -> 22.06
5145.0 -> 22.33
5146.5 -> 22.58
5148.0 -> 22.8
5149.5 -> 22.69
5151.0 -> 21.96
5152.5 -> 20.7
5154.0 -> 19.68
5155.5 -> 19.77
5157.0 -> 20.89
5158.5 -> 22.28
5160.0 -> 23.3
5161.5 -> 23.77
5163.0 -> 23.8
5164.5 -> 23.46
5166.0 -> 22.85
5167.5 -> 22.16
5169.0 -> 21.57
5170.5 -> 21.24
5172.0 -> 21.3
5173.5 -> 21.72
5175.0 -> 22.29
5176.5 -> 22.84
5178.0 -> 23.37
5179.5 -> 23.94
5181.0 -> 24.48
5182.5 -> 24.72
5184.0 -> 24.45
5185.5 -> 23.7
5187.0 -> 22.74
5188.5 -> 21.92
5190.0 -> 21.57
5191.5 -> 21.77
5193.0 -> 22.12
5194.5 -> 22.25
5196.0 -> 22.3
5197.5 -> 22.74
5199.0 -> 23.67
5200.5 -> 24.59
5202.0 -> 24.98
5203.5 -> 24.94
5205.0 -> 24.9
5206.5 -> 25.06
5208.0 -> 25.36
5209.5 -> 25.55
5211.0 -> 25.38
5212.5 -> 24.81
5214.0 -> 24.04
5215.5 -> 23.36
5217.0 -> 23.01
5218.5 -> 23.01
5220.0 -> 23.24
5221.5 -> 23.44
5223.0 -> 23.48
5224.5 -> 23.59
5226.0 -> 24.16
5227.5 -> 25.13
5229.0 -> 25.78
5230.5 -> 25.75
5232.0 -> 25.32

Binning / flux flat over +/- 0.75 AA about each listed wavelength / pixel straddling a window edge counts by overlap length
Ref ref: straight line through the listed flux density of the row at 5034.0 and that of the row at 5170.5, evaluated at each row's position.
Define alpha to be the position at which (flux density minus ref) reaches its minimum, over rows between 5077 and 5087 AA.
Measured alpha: 5077.5 AA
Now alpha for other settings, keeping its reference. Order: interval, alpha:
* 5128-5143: 5139.0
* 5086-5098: 5094.0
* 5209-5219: 5217.0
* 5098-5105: 5104.5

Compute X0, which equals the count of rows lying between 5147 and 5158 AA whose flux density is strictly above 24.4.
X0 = 0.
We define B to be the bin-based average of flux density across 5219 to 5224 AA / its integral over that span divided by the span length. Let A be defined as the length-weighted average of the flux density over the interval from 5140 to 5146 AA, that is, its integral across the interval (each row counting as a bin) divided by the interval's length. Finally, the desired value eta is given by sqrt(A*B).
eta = 22.6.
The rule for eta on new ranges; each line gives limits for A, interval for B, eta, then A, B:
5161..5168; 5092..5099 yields 24.1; 23.2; 25.1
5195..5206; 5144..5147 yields 23.2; 24.0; 22.4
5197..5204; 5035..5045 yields 23.8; 24.2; 23.4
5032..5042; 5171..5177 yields 22.7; 23.5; 22.0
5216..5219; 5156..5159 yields 22.2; 23.0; 21.4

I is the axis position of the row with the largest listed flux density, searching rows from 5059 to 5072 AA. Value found 5071.5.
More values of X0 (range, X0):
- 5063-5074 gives 0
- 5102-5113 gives 2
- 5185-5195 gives 0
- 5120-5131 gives 0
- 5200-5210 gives 7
